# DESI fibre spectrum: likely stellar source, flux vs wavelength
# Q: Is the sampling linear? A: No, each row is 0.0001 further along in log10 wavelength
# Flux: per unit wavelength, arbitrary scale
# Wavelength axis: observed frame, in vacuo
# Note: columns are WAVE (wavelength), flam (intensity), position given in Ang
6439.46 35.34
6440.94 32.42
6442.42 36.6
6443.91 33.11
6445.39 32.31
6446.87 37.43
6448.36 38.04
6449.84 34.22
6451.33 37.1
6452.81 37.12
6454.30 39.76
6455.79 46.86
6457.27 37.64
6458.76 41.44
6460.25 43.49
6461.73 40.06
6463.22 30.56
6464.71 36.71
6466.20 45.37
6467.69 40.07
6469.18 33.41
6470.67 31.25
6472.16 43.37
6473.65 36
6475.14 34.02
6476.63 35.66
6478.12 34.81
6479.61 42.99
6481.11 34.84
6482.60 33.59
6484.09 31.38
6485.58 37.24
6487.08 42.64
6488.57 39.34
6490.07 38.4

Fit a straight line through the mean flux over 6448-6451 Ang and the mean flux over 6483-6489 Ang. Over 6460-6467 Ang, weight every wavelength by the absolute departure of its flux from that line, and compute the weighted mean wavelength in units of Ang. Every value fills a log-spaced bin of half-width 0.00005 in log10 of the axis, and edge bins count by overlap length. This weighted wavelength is 6463.2 Ang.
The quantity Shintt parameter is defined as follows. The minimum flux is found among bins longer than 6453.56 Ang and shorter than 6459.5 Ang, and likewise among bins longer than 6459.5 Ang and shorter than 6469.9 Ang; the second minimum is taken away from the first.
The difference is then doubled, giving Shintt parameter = 14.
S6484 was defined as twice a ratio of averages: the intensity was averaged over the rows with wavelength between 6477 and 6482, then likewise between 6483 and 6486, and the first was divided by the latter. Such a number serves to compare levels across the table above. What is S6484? 2.19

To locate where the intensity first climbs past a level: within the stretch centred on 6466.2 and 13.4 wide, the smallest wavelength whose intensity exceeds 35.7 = 6460.25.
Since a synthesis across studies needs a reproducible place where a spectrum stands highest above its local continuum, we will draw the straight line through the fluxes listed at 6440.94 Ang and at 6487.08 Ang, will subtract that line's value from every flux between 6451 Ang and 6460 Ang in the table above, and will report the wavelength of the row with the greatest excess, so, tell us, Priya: 6455.79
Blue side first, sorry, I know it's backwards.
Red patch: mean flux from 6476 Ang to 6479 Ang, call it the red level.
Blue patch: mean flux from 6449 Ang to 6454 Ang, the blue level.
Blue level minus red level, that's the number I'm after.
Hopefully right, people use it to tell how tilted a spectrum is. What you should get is 0.9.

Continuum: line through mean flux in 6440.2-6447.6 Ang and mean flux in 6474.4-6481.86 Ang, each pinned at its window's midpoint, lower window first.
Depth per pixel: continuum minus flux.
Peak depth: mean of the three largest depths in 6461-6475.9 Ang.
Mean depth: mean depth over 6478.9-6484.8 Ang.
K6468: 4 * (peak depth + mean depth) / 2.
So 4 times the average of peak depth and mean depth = 10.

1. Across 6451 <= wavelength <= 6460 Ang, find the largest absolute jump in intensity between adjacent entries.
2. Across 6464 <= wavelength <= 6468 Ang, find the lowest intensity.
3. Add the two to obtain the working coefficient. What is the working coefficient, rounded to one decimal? 45.9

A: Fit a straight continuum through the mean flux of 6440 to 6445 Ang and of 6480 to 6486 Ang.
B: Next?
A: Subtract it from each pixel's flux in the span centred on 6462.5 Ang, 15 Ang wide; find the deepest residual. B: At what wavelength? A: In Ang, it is 6463.22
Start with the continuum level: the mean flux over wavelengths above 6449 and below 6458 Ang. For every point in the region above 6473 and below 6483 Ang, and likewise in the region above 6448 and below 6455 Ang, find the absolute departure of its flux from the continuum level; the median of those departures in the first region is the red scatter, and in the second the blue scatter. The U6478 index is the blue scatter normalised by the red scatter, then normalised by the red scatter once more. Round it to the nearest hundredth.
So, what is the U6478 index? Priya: 0.11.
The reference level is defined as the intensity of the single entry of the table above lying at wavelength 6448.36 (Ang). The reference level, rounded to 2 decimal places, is 38.04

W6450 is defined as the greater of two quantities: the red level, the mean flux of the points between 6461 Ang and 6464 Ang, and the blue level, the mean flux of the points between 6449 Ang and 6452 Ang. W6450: 36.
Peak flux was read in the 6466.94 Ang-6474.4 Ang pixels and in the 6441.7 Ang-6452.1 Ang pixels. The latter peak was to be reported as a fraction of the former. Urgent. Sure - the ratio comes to 0.88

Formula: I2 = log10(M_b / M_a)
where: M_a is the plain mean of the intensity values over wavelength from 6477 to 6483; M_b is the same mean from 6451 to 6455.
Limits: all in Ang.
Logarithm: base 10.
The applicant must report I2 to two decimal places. 0.02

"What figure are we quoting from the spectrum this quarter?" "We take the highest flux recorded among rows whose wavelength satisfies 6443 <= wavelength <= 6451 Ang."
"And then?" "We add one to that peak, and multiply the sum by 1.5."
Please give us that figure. 59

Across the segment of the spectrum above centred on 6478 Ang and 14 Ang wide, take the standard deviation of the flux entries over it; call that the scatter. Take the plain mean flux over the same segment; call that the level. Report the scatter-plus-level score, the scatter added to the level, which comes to 40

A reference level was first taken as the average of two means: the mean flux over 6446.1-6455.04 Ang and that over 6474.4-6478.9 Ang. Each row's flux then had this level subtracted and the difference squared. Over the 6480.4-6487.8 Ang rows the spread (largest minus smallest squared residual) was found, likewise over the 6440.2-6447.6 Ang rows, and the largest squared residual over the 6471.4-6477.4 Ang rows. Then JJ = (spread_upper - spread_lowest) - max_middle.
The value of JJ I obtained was -25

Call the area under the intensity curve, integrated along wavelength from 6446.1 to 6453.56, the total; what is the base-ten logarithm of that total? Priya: 2.44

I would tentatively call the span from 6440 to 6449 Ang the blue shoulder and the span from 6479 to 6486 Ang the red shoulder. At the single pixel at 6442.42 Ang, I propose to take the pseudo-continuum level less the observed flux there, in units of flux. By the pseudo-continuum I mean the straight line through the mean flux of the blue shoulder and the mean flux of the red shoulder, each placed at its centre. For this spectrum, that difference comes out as -1.7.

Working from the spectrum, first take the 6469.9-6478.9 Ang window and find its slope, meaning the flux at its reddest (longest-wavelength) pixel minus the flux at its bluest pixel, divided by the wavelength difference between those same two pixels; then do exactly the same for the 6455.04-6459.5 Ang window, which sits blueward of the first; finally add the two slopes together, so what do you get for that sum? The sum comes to -1.35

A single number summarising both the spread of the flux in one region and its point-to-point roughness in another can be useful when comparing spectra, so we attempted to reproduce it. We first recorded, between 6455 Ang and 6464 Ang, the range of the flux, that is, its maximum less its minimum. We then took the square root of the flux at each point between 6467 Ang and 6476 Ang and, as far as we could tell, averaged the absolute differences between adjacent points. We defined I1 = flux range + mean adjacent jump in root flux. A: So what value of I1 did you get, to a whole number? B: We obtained 17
